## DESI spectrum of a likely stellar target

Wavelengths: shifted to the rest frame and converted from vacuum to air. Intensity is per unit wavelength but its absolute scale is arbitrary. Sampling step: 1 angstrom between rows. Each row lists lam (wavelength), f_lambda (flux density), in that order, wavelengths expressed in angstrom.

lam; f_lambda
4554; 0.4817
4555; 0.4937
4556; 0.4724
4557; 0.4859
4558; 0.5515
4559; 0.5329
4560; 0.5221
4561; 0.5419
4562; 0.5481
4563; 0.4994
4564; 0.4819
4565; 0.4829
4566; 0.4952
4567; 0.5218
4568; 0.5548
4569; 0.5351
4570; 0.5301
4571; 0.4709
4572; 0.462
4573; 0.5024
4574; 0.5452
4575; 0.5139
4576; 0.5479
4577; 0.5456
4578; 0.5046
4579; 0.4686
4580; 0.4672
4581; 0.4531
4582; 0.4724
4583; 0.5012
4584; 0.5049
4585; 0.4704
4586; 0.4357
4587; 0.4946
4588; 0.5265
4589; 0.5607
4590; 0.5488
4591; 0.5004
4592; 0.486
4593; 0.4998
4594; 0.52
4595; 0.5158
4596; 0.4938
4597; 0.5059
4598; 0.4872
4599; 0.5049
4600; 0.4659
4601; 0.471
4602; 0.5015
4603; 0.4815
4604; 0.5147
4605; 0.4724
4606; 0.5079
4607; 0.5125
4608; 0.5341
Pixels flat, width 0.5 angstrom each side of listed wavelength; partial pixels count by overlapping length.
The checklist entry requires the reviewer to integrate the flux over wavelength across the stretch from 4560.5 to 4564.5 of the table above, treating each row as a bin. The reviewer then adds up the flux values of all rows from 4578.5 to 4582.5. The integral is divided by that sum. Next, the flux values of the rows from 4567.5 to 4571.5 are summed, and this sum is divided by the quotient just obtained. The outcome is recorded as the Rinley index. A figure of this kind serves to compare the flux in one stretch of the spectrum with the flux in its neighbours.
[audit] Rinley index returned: 1.88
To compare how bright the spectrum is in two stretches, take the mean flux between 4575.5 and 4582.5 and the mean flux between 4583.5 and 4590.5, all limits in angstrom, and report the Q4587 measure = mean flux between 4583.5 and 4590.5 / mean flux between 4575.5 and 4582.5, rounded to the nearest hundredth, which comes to 1.02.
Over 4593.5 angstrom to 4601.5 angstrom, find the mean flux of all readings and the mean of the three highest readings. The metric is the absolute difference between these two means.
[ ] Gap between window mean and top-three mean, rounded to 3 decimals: 0.018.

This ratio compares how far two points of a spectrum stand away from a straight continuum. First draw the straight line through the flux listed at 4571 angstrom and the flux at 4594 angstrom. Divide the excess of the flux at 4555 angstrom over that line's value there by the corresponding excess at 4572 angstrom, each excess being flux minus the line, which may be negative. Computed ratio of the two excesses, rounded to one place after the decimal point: -5.2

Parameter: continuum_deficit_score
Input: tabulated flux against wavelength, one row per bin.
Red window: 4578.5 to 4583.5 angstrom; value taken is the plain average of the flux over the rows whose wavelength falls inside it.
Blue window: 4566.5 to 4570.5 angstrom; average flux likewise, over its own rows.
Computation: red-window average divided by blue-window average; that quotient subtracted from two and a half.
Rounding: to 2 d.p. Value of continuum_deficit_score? 1.62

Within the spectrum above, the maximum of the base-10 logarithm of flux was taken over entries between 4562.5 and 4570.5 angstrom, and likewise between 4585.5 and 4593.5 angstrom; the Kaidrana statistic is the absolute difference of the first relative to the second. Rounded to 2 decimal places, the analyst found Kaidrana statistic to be 0.00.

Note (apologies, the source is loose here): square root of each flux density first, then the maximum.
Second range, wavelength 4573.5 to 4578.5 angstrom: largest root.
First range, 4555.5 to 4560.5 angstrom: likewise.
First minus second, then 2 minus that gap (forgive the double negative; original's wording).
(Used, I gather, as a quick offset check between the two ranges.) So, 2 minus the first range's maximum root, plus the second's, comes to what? 2.00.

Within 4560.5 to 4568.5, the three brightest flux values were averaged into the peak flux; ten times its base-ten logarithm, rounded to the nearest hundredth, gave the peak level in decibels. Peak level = -2.61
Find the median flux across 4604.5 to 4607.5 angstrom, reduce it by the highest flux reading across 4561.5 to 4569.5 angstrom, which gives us -0.047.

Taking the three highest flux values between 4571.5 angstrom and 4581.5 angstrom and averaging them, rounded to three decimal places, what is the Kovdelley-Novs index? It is 0.546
